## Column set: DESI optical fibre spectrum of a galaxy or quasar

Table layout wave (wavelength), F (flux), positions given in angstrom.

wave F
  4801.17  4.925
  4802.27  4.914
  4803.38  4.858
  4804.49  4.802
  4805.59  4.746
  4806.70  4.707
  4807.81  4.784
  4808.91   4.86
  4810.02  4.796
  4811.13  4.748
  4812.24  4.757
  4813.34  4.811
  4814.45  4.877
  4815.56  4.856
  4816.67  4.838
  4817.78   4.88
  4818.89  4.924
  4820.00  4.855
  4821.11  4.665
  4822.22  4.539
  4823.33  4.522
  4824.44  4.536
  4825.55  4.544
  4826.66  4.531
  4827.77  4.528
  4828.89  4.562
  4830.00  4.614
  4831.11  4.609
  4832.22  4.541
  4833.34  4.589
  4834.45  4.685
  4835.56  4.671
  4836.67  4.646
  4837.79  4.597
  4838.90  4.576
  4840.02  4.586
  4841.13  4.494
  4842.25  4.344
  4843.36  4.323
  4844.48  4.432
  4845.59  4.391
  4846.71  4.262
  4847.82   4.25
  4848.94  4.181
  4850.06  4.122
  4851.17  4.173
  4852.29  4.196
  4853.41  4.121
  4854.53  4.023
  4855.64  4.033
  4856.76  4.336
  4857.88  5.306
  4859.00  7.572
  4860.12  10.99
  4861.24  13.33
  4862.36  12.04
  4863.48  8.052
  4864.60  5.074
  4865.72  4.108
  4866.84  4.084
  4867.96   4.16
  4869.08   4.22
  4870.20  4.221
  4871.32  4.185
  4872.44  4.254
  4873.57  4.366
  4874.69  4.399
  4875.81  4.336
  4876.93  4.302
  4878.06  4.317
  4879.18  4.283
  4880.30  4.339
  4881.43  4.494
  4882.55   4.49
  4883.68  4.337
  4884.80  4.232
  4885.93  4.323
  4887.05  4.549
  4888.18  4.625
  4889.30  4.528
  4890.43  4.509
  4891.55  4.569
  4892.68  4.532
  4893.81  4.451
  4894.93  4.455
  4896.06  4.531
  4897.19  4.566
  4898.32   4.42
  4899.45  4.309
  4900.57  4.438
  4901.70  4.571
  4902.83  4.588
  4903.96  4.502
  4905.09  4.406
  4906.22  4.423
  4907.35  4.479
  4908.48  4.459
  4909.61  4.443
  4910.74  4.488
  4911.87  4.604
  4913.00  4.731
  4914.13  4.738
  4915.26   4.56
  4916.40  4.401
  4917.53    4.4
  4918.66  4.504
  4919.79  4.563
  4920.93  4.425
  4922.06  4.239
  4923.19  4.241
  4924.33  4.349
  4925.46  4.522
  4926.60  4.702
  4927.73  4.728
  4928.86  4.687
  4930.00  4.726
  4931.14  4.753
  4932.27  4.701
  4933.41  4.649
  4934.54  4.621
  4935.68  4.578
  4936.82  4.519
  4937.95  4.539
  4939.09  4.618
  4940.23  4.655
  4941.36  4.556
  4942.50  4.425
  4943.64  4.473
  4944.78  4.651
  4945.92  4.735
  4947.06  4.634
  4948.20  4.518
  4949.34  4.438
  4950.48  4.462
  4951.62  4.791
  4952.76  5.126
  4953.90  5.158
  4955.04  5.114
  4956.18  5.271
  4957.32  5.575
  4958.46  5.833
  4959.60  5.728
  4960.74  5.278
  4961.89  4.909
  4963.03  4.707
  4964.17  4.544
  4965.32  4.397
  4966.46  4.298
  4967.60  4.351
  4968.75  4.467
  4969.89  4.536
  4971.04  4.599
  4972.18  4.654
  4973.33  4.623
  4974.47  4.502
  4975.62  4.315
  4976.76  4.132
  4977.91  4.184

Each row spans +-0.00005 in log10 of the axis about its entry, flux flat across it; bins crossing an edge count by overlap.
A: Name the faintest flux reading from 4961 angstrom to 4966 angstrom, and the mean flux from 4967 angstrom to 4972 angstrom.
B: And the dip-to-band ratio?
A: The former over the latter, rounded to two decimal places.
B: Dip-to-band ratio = 0.98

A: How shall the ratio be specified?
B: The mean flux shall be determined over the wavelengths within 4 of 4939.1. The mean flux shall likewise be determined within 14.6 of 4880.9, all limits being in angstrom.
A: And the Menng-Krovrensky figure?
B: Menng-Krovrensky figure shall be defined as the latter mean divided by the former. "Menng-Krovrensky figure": 0.959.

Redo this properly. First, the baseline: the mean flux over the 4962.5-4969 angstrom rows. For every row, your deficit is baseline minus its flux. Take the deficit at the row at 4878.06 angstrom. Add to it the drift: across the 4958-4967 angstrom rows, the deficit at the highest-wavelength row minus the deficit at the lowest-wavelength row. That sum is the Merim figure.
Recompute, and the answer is 1.7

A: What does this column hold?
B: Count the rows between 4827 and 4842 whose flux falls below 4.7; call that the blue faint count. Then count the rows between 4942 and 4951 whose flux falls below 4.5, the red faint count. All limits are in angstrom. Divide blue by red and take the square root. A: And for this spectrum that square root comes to 1.8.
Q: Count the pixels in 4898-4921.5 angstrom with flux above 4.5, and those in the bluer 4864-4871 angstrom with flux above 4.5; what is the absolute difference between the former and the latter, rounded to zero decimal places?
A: 8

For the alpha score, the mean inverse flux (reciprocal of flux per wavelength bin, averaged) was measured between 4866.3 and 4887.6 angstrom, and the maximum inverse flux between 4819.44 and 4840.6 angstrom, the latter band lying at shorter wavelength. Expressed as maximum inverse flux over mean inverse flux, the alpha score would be 0.95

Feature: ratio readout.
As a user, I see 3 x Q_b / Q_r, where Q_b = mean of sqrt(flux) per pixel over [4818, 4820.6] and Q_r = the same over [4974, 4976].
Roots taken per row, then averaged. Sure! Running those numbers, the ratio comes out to 3.16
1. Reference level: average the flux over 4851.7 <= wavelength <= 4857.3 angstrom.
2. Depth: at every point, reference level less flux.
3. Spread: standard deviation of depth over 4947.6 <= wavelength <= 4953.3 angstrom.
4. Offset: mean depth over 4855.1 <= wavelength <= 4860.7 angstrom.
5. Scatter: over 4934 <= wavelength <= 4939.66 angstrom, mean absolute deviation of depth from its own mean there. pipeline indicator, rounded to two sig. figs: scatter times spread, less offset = 2.3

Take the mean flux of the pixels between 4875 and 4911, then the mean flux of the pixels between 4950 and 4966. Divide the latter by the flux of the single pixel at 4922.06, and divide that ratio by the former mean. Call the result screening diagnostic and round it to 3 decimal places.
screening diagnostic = 0.269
